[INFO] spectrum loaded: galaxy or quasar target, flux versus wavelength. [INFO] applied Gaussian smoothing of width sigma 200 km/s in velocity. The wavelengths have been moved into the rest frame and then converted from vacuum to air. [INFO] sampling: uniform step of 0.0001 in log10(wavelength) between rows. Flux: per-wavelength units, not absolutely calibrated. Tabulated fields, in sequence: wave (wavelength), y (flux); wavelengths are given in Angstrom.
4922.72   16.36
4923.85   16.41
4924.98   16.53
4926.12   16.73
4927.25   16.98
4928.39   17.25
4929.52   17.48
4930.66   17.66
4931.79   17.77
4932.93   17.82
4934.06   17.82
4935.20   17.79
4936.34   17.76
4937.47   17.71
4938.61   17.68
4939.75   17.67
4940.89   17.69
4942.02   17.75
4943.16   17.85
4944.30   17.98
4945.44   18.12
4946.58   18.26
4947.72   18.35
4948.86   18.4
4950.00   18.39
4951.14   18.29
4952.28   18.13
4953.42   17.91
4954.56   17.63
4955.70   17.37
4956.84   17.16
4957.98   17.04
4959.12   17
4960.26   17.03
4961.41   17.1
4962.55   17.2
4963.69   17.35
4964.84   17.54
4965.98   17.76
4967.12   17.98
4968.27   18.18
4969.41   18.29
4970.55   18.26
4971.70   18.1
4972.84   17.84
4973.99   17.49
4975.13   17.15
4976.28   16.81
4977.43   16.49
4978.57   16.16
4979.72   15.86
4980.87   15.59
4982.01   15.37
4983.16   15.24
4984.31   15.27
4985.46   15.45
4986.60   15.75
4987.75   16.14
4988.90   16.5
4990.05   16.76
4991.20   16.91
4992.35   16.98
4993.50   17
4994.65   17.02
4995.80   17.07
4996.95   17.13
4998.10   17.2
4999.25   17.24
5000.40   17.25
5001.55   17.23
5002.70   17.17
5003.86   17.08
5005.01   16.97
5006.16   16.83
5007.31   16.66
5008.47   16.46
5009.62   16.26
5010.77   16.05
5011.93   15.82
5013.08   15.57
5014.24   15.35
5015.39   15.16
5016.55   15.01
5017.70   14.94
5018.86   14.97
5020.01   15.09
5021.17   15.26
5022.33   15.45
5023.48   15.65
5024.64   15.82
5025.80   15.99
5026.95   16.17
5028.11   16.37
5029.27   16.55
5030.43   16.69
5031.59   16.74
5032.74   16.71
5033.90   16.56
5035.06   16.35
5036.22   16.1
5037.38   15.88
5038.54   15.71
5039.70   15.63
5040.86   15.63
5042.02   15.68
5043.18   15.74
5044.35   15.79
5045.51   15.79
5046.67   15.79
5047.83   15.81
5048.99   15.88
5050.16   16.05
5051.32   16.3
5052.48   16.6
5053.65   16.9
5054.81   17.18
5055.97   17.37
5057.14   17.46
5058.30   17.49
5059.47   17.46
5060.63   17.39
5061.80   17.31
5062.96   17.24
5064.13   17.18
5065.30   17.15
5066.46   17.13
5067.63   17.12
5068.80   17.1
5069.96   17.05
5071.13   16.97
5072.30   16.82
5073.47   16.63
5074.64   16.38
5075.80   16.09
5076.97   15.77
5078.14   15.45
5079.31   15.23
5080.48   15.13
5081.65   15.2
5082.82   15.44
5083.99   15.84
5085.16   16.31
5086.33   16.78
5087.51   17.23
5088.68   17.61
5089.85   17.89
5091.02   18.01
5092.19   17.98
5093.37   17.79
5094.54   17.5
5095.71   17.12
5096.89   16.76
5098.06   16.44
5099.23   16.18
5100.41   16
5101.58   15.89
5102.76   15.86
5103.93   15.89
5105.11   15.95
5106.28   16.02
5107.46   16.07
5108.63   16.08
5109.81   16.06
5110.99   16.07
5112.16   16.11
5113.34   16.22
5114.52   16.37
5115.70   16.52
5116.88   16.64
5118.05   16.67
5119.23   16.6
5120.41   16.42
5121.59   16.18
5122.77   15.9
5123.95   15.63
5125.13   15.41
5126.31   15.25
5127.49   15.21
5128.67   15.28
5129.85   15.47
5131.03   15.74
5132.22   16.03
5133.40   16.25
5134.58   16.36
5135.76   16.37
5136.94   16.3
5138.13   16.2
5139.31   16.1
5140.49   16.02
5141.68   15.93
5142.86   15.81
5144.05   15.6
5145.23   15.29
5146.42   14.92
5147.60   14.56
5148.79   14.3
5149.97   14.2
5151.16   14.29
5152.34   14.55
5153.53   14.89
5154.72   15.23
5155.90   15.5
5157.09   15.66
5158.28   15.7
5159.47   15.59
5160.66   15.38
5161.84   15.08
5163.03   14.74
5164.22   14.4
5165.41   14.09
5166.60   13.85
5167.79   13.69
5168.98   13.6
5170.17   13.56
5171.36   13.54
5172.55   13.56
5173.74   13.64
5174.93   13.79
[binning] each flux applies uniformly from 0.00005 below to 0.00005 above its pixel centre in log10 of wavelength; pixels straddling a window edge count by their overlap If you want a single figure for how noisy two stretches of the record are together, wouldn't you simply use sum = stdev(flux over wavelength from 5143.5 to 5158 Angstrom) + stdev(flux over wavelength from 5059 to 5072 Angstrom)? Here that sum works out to 0.7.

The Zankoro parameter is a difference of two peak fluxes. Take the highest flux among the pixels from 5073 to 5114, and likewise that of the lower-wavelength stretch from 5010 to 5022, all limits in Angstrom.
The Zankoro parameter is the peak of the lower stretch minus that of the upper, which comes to -2.0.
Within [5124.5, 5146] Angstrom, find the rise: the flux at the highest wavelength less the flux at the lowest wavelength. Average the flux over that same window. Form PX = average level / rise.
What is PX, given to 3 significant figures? -132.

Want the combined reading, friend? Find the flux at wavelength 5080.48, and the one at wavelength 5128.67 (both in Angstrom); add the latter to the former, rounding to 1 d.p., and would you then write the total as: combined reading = 30.4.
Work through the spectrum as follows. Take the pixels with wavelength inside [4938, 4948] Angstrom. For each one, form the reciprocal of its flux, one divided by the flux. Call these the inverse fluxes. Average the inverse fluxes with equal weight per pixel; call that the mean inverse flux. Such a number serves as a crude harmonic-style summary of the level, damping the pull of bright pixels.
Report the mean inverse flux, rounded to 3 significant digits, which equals 0.0558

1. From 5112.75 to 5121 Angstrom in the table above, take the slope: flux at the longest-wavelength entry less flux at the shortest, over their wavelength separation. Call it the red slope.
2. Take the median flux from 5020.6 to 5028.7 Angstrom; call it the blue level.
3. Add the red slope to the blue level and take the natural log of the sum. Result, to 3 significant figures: 2.76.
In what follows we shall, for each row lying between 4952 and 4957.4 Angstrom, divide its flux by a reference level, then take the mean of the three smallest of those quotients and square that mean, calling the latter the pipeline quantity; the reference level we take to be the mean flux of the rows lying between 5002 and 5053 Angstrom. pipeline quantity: 1.18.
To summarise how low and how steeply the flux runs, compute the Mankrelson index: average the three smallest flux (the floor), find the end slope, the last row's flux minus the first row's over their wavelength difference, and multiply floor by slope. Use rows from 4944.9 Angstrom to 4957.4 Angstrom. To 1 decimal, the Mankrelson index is -1.5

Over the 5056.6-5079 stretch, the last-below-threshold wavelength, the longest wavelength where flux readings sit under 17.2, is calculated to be 5078.14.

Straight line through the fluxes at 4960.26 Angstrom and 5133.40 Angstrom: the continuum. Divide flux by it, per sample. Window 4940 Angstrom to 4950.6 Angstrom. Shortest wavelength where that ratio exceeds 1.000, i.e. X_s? 4940.89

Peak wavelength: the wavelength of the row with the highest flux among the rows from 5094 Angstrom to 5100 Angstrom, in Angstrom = 5094.54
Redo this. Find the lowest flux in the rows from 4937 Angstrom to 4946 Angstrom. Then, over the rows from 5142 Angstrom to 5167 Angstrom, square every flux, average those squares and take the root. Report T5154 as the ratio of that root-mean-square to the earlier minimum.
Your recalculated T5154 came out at 0.85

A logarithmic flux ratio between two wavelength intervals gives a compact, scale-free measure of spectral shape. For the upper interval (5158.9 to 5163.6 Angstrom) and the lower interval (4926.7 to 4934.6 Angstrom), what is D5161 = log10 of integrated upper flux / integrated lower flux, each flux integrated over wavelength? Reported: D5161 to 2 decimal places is -0.29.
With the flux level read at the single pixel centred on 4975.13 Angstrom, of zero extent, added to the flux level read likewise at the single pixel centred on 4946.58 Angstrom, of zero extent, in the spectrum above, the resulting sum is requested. 35.4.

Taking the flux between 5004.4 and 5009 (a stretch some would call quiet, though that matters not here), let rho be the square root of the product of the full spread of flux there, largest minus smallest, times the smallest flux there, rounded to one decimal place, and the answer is 2.9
